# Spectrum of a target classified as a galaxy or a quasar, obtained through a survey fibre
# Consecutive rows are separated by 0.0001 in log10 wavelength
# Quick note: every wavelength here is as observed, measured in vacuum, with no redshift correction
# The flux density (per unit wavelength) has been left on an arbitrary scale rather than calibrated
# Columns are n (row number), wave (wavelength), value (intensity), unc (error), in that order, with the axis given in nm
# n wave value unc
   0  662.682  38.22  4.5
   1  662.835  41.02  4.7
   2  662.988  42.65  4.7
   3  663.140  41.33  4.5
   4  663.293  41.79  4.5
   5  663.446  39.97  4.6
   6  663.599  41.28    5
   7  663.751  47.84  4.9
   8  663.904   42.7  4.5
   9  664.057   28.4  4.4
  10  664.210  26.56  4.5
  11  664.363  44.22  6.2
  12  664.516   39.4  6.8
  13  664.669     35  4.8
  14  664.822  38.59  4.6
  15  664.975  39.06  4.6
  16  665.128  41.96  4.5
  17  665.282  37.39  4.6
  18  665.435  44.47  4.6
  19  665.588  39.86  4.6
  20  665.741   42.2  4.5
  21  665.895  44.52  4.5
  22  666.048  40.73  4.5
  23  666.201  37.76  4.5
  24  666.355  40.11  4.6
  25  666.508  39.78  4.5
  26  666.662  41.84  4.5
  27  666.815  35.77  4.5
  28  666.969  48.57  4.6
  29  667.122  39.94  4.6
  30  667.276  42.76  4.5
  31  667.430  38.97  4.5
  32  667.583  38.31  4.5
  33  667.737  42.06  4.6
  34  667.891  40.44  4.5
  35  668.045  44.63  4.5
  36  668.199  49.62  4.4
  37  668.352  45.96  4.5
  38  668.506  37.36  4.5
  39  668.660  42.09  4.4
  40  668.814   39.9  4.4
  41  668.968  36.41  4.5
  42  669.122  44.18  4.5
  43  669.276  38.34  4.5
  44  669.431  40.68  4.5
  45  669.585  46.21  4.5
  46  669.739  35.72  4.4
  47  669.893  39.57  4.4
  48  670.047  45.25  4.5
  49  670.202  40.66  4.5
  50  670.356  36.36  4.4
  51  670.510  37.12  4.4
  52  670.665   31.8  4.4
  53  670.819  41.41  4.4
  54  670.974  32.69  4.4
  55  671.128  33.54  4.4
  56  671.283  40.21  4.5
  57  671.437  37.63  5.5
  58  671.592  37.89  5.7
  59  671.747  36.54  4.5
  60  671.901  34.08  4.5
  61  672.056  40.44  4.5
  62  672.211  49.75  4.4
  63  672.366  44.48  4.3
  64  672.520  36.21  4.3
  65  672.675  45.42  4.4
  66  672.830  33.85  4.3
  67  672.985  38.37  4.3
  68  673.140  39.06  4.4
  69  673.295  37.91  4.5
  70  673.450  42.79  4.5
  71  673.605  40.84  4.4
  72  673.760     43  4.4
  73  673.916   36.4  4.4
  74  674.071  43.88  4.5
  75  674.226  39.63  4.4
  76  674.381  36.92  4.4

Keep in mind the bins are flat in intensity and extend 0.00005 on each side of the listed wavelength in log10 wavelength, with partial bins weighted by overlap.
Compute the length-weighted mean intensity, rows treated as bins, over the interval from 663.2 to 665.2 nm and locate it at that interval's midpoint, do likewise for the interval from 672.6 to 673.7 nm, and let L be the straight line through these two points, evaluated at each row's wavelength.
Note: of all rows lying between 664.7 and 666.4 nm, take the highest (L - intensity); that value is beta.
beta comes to 1.7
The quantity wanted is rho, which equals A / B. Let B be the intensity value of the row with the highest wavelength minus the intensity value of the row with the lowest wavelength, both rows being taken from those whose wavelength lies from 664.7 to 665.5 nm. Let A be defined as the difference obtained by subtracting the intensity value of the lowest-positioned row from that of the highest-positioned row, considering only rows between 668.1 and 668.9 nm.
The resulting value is -1.7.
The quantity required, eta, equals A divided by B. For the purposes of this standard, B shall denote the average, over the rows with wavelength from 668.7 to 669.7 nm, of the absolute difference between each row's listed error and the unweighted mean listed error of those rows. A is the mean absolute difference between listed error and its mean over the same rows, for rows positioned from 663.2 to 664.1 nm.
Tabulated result 7.2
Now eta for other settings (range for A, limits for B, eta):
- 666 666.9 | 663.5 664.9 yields 0.0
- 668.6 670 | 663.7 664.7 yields 0.1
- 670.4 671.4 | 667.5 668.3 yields 0.7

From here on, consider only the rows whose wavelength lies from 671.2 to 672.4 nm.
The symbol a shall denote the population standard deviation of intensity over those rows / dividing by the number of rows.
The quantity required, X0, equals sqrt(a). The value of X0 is 2.2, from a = 4.6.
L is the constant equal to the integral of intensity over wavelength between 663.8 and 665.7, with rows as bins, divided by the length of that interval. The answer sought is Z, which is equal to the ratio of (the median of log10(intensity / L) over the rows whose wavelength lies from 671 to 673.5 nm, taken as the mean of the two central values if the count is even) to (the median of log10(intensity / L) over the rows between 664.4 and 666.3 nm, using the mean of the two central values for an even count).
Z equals -0.2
